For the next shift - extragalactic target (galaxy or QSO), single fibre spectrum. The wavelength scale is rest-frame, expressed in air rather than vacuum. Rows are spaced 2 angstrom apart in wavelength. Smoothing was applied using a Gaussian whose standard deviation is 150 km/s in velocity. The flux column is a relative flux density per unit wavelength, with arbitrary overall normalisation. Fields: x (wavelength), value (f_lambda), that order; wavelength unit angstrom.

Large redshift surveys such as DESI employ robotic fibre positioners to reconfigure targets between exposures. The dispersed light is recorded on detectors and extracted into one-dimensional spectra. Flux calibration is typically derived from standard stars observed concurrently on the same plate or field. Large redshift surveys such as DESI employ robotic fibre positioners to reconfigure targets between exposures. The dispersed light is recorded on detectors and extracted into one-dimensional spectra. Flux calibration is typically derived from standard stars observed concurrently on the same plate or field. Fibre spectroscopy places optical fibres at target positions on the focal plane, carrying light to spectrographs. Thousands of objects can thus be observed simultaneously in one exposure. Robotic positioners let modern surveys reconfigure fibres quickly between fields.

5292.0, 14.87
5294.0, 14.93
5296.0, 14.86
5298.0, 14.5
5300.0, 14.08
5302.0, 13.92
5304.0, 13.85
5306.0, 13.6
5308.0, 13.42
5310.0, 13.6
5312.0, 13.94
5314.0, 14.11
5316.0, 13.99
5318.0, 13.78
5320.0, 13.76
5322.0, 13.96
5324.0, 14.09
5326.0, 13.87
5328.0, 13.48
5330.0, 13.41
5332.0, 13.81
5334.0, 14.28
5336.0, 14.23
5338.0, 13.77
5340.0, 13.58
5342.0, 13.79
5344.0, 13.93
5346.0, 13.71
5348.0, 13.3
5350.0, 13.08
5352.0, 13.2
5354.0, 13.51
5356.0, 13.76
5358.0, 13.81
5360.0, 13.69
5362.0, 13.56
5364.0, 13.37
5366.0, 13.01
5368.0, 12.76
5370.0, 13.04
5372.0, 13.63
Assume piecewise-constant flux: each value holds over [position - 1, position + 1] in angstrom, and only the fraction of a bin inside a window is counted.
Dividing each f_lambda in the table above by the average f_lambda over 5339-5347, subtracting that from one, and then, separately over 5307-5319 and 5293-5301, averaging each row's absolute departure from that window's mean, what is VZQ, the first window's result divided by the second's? 0.68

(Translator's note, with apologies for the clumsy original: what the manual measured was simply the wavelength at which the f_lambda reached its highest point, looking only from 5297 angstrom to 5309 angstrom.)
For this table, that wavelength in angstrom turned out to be 5298.0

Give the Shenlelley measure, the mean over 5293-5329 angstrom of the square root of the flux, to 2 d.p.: 3.74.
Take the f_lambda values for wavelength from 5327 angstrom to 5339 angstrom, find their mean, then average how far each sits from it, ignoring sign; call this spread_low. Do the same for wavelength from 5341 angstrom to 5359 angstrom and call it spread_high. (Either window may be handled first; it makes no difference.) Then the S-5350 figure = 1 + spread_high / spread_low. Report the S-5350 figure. 1.92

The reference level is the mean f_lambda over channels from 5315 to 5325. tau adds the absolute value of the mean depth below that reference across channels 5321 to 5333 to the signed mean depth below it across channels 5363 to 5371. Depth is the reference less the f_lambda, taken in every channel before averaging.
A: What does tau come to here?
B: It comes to 1.0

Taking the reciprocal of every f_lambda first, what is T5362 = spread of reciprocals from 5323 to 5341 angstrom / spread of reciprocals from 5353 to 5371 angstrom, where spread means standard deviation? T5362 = 0.8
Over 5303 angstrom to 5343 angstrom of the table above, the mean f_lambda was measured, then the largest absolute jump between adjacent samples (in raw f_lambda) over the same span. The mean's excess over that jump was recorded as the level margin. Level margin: 13.3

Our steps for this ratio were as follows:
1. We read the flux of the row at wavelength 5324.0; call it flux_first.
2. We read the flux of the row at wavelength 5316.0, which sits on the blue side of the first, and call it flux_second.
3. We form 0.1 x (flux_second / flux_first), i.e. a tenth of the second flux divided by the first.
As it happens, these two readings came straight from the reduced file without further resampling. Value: 0.099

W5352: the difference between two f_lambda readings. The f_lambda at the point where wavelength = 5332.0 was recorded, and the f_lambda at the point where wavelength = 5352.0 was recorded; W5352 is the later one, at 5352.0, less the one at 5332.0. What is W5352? -0.61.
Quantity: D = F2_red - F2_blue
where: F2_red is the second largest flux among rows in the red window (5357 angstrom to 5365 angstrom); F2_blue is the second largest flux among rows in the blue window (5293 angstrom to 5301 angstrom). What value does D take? -1.17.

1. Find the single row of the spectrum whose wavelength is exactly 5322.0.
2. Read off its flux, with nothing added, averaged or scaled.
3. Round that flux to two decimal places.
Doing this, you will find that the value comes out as 13.96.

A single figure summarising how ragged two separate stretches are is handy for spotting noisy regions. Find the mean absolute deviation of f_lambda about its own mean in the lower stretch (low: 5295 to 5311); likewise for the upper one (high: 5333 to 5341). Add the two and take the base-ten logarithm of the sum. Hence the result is -0.177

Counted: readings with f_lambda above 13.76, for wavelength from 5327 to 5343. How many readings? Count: 5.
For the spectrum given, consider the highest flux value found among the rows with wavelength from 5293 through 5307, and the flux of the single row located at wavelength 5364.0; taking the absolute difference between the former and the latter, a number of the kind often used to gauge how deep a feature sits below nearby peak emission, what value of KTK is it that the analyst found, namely 1.6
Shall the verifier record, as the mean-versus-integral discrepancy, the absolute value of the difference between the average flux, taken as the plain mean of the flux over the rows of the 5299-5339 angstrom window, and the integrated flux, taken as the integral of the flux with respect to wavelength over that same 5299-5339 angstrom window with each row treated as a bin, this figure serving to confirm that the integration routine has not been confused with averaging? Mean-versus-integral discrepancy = 540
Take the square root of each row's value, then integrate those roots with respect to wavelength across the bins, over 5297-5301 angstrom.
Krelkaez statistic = 15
